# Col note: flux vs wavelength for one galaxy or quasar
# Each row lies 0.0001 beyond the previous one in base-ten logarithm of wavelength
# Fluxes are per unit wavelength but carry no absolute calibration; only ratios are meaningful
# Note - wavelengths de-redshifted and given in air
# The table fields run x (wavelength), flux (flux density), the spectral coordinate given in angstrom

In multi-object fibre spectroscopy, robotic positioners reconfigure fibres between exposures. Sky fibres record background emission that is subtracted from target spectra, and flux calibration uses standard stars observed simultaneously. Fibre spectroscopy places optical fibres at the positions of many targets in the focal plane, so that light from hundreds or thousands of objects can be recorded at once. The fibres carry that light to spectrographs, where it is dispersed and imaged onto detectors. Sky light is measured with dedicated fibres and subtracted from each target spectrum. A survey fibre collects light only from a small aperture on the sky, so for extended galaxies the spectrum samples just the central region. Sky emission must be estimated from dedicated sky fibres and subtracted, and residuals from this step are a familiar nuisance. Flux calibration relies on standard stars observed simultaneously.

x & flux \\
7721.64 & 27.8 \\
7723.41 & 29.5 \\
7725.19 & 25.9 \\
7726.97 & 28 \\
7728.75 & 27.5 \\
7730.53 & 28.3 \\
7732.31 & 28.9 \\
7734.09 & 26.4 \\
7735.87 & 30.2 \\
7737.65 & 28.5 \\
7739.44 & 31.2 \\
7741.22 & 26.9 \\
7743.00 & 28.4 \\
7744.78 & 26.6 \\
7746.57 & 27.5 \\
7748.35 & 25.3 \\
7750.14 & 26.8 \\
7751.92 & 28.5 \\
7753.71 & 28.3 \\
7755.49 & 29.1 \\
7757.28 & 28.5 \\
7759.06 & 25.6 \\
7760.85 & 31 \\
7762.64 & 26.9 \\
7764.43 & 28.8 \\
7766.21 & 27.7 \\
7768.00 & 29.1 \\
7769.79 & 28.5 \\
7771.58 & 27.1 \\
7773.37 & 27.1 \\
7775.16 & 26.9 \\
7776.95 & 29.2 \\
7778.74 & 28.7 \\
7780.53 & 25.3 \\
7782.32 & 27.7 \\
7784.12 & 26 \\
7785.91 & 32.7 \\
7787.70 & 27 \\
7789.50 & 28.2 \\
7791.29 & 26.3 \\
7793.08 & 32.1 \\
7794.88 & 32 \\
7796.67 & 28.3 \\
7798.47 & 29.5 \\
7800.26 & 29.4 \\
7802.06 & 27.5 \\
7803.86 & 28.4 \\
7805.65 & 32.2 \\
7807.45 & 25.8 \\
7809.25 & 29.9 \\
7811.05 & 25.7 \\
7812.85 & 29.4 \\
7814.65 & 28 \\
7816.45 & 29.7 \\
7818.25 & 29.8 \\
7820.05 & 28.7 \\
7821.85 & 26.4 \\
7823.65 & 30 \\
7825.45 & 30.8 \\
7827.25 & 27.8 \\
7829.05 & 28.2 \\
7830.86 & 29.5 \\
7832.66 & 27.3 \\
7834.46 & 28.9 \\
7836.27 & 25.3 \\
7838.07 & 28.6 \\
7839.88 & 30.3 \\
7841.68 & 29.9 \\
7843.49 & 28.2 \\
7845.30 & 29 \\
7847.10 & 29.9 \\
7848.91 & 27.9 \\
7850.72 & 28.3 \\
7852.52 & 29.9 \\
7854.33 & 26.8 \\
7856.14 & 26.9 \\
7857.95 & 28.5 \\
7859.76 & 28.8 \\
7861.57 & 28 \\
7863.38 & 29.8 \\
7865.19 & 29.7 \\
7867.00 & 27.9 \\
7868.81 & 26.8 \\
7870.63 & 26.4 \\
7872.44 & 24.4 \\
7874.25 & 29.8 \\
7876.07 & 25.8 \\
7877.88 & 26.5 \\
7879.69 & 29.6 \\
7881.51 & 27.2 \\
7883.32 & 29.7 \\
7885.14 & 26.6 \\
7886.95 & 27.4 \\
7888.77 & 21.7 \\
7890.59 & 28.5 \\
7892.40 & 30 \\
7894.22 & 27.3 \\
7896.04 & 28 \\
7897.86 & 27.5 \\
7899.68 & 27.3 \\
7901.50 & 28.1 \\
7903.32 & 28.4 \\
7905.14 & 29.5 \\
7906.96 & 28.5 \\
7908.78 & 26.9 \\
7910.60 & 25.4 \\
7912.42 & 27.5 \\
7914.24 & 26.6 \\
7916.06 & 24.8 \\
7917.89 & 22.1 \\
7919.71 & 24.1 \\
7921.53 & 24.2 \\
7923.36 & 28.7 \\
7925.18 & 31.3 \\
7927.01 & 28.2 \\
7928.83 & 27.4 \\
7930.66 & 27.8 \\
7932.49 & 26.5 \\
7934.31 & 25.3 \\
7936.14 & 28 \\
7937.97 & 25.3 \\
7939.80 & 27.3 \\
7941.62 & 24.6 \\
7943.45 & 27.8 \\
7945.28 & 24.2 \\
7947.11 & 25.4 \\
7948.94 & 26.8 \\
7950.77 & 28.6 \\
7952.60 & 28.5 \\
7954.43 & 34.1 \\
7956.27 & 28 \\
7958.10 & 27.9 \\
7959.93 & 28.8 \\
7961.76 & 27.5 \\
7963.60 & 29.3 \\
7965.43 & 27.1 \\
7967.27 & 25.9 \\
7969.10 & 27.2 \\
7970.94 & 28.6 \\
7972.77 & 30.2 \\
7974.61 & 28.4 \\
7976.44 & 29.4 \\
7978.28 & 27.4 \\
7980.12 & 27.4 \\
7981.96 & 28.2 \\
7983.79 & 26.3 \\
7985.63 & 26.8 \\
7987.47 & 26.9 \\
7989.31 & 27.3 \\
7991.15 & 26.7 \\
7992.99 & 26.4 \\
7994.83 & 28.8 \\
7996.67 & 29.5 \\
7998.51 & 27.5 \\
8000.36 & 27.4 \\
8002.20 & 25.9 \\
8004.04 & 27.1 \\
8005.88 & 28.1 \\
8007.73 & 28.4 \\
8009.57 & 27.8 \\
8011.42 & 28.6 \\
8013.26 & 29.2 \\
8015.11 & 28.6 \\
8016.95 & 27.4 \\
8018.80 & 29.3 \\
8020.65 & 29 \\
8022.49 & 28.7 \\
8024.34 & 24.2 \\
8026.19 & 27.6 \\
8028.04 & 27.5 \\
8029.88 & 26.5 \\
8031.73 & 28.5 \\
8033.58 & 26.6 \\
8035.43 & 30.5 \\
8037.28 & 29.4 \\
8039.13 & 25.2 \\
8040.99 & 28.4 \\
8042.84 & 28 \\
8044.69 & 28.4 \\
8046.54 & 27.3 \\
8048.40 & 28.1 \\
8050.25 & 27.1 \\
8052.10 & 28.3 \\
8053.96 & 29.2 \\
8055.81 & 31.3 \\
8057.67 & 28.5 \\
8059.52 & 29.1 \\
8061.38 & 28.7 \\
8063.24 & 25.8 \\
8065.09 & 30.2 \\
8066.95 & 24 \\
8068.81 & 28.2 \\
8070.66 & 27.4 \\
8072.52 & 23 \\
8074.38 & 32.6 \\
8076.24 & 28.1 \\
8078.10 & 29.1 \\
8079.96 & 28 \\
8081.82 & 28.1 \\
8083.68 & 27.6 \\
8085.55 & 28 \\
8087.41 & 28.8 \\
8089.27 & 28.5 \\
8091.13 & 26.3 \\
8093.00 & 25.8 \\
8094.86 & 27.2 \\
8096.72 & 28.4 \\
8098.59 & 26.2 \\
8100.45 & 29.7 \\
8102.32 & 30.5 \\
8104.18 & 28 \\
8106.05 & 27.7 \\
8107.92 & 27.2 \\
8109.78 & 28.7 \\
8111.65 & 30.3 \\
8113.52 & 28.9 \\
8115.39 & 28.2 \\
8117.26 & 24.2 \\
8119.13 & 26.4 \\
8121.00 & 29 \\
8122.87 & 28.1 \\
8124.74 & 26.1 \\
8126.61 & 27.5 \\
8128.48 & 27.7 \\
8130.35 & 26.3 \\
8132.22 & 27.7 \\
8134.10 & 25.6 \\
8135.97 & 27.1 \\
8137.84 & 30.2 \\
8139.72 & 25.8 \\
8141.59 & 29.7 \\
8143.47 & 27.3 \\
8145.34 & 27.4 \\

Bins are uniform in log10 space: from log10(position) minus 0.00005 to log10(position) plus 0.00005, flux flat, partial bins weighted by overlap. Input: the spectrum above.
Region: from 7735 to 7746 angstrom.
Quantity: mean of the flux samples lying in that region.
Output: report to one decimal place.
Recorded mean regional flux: 28.6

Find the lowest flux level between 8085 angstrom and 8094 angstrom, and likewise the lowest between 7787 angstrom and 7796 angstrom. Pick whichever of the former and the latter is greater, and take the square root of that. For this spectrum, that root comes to 5.13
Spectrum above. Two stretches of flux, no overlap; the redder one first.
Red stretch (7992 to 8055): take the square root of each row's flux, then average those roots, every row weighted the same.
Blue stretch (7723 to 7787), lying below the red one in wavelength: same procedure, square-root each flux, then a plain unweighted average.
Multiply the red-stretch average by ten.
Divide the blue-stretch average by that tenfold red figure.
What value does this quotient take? 0.100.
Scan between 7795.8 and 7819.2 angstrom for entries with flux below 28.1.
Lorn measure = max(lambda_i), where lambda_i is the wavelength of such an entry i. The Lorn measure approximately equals 7814.65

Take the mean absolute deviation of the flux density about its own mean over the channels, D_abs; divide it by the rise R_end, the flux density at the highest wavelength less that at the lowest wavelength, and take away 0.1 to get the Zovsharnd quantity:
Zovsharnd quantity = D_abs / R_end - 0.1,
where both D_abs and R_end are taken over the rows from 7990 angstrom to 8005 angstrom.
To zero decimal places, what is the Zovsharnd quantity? 2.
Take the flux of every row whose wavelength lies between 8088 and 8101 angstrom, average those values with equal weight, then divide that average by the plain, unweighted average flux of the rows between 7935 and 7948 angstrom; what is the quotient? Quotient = 1.052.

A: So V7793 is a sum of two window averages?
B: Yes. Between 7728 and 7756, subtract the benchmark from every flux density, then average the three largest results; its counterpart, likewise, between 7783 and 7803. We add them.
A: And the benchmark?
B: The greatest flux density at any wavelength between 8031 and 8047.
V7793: 1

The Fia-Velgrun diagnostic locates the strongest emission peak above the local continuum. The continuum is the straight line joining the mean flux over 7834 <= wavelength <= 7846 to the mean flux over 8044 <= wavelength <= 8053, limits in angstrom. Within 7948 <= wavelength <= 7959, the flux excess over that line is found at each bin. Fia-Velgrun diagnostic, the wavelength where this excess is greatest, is 7954.43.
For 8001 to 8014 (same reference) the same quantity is 8013.26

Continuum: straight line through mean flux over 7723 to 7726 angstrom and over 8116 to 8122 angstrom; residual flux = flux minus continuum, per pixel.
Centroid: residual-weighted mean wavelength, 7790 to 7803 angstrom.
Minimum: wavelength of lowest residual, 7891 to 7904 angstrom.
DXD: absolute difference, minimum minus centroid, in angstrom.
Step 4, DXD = 98.1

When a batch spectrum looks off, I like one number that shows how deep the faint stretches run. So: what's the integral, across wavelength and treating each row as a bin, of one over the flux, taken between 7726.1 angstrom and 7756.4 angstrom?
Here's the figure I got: 1.08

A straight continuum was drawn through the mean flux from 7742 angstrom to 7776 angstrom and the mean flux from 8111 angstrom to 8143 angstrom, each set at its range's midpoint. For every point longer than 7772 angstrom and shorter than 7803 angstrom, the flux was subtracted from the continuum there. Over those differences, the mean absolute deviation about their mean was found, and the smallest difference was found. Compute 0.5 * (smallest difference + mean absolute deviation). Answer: -1.6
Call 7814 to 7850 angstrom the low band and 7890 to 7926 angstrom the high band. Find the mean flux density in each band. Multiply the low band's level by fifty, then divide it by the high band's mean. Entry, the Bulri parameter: 52.7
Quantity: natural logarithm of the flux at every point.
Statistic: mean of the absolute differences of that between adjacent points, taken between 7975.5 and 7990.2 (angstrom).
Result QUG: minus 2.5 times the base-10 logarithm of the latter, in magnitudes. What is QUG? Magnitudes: 3.8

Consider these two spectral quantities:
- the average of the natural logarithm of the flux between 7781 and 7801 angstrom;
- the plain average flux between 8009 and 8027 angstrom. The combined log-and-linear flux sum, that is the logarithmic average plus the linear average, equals 31.4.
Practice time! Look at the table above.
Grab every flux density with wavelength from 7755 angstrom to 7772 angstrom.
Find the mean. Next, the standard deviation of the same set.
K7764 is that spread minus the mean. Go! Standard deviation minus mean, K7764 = -26.8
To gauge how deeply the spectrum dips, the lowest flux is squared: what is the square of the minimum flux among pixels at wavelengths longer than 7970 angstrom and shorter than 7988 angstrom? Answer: 692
